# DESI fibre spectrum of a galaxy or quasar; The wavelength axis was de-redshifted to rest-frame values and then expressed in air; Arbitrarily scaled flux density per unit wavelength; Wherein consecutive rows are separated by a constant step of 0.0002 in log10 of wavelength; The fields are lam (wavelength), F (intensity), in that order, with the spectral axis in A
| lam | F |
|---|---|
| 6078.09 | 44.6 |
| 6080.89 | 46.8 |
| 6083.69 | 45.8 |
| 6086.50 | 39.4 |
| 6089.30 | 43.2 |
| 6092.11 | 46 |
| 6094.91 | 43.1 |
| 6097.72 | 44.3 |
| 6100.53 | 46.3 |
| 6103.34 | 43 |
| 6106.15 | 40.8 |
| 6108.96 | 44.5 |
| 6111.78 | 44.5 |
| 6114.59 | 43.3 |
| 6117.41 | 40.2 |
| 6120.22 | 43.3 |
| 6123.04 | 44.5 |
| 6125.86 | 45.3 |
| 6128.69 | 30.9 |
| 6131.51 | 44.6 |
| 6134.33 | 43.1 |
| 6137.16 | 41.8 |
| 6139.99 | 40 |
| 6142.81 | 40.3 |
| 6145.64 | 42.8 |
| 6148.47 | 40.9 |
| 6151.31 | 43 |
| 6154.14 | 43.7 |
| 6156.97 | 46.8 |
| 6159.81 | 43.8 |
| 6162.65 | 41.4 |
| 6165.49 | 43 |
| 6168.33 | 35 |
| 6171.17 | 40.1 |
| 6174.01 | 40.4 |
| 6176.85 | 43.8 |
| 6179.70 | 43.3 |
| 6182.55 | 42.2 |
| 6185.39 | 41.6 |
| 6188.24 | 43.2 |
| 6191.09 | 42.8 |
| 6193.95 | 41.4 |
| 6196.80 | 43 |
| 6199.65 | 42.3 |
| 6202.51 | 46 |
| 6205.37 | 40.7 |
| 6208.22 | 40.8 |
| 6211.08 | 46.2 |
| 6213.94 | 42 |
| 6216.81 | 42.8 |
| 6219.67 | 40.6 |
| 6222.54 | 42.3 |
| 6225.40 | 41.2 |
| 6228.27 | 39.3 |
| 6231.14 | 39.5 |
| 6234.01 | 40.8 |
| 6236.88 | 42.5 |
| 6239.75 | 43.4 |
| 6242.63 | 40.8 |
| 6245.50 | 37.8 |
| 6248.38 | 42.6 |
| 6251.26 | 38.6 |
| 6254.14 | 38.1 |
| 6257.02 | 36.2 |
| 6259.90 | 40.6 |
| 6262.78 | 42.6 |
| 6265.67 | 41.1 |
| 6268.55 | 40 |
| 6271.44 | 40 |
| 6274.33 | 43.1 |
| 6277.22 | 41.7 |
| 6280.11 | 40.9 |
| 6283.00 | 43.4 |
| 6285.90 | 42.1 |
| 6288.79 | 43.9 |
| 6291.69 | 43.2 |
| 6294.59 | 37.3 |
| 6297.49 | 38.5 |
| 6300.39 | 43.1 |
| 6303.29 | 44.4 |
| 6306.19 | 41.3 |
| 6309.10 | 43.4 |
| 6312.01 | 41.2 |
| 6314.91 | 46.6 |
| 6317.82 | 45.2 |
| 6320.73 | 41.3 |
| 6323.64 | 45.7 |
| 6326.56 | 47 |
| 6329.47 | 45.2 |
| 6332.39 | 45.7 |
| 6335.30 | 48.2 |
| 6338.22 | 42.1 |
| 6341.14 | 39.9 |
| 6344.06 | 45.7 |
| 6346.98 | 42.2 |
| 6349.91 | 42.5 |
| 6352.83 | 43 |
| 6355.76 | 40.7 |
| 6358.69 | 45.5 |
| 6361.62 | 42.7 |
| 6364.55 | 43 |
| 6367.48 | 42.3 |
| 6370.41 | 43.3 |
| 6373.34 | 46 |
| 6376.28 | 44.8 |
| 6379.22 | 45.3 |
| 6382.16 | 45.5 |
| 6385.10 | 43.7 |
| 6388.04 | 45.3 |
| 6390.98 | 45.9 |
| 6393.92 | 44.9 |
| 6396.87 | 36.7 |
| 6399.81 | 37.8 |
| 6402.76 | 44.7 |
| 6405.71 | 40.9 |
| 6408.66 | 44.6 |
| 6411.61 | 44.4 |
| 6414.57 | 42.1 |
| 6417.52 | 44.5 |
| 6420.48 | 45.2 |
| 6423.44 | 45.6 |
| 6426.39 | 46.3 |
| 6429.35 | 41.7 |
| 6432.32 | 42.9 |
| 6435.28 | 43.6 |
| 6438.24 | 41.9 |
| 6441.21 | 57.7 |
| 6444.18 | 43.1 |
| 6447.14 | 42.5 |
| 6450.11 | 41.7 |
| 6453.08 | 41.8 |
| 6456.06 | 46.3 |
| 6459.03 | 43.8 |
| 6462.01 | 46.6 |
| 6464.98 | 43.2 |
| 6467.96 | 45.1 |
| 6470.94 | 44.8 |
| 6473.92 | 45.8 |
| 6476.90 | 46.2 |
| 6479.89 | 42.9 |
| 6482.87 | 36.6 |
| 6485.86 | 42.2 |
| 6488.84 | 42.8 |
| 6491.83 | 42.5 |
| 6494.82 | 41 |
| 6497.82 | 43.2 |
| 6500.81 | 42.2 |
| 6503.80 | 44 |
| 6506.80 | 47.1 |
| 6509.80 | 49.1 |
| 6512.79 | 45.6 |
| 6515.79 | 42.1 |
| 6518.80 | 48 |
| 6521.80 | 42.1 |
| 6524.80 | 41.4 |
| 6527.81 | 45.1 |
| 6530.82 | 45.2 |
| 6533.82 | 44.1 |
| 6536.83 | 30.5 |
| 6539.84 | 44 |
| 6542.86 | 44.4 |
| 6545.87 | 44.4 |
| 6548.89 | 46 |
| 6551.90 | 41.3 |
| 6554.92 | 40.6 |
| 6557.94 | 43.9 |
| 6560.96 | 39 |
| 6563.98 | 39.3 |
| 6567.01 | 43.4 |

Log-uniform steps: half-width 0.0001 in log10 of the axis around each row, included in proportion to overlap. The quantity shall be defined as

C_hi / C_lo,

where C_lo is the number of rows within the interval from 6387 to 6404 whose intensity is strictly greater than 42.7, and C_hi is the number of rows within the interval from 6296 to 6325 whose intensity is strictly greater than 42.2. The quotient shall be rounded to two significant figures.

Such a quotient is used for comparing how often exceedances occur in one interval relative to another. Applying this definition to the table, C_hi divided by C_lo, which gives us 1.5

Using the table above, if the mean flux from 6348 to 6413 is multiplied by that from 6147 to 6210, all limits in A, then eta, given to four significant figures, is 1831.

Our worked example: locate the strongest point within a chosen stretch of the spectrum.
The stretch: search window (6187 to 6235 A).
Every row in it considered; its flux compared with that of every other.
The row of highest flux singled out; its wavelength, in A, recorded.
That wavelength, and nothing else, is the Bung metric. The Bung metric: 6211.08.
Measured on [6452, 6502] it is 6462.01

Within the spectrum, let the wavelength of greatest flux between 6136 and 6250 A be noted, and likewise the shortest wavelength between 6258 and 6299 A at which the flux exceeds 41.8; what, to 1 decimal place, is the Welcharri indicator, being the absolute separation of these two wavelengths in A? 105.8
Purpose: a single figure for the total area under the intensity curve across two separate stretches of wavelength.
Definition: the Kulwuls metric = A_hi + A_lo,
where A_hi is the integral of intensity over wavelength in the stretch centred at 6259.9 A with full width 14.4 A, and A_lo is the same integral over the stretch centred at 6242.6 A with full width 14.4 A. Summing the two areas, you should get 1168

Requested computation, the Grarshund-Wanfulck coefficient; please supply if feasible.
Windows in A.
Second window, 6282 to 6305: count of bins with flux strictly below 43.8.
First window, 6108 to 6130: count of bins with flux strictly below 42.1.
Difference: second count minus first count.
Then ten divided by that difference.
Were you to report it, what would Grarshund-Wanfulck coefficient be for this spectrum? 2.5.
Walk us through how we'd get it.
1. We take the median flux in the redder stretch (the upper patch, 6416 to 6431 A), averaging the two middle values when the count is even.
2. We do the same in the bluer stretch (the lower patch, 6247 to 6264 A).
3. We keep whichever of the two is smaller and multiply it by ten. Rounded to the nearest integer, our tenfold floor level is 396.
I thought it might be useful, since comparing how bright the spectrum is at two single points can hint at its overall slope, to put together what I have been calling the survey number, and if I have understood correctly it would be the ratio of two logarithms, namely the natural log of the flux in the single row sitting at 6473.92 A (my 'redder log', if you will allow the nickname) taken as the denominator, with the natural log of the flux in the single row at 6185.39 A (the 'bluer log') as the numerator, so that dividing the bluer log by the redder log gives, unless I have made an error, 0.97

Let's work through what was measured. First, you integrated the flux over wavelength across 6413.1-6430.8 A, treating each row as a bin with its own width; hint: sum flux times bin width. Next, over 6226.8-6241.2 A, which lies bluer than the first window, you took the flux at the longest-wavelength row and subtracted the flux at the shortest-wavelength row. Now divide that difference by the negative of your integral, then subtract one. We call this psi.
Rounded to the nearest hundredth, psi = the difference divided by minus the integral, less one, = -1.01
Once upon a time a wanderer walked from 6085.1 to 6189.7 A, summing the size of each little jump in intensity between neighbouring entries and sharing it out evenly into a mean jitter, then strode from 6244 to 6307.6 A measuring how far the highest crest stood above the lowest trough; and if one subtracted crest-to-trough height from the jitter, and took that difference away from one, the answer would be 6.4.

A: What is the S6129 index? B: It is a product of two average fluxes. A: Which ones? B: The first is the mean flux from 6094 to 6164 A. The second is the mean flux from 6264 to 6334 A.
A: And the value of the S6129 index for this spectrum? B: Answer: 1822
